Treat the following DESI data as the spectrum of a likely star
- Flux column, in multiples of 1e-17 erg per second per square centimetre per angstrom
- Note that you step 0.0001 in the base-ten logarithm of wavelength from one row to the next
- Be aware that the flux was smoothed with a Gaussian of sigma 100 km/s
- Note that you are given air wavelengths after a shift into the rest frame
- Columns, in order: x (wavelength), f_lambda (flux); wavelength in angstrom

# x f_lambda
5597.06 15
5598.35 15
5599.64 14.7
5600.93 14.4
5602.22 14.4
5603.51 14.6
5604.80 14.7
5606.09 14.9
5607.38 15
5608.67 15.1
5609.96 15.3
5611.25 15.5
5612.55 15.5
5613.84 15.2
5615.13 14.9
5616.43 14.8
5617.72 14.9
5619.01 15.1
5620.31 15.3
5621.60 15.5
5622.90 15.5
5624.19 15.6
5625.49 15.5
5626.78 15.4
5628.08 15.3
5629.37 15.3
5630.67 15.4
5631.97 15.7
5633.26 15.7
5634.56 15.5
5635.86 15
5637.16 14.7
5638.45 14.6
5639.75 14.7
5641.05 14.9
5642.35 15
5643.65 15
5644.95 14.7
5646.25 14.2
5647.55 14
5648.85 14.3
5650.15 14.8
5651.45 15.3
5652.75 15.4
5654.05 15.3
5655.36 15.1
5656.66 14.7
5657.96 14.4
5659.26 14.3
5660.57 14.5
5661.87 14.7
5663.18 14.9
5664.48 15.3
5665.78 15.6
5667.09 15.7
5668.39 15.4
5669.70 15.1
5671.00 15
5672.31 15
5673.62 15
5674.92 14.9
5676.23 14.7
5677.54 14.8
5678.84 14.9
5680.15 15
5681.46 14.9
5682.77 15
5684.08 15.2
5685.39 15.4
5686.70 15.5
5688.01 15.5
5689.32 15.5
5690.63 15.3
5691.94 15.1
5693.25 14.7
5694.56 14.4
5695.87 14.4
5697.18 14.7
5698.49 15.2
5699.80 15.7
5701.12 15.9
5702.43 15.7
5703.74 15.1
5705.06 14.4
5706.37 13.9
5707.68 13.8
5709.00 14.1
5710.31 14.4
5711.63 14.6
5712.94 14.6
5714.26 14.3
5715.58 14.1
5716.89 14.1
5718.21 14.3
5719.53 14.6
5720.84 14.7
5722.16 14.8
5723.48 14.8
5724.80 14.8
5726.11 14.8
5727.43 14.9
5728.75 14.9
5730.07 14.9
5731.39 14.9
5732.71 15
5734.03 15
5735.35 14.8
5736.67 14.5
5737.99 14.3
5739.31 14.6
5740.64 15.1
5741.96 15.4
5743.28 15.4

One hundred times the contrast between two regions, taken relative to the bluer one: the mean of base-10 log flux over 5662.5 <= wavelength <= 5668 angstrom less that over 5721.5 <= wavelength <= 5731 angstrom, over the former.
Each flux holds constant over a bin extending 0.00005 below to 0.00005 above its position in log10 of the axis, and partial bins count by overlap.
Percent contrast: 1.3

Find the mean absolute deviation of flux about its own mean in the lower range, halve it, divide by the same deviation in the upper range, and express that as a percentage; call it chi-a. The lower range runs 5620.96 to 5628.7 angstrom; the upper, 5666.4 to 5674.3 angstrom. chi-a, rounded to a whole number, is 17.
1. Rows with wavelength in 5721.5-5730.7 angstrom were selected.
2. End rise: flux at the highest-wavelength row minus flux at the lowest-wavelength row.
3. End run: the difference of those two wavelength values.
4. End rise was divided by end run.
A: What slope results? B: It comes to 0.013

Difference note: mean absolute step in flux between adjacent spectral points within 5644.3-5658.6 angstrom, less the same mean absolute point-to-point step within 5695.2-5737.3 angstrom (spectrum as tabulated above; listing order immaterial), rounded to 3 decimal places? 0.107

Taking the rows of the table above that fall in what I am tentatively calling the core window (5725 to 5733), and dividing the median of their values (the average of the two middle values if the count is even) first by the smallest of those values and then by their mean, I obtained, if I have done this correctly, 0.0676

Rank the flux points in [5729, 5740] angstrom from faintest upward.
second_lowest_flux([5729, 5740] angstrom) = 14.5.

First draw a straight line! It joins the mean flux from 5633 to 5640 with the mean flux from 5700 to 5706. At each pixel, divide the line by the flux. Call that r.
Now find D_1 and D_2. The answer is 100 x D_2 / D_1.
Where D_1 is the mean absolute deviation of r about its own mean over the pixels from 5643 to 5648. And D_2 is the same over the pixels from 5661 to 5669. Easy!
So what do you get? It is 74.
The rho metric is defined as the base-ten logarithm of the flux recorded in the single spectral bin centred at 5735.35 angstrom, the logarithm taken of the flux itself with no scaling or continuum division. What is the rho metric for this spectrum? 1.17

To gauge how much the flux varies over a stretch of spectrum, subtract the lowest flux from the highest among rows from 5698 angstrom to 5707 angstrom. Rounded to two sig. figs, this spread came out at 2.0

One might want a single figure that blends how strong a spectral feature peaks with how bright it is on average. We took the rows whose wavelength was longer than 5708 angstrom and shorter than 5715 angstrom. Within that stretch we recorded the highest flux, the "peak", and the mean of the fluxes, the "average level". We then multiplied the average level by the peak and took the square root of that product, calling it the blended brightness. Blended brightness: 14.5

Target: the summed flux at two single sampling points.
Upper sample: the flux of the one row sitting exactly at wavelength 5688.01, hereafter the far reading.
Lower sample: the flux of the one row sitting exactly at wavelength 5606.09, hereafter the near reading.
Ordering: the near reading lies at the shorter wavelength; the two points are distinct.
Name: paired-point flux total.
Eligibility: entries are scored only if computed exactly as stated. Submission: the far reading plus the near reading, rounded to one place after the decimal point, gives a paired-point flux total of 30.4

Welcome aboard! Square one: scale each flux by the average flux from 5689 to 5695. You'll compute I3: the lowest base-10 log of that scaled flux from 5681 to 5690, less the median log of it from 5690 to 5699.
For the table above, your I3 0.006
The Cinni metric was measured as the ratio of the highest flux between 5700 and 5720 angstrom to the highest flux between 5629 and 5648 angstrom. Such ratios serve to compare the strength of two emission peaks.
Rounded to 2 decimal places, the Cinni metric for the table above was 1.01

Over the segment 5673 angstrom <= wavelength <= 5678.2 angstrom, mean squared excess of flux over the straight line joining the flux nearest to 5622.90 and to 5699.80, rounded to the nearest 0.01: 0.63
